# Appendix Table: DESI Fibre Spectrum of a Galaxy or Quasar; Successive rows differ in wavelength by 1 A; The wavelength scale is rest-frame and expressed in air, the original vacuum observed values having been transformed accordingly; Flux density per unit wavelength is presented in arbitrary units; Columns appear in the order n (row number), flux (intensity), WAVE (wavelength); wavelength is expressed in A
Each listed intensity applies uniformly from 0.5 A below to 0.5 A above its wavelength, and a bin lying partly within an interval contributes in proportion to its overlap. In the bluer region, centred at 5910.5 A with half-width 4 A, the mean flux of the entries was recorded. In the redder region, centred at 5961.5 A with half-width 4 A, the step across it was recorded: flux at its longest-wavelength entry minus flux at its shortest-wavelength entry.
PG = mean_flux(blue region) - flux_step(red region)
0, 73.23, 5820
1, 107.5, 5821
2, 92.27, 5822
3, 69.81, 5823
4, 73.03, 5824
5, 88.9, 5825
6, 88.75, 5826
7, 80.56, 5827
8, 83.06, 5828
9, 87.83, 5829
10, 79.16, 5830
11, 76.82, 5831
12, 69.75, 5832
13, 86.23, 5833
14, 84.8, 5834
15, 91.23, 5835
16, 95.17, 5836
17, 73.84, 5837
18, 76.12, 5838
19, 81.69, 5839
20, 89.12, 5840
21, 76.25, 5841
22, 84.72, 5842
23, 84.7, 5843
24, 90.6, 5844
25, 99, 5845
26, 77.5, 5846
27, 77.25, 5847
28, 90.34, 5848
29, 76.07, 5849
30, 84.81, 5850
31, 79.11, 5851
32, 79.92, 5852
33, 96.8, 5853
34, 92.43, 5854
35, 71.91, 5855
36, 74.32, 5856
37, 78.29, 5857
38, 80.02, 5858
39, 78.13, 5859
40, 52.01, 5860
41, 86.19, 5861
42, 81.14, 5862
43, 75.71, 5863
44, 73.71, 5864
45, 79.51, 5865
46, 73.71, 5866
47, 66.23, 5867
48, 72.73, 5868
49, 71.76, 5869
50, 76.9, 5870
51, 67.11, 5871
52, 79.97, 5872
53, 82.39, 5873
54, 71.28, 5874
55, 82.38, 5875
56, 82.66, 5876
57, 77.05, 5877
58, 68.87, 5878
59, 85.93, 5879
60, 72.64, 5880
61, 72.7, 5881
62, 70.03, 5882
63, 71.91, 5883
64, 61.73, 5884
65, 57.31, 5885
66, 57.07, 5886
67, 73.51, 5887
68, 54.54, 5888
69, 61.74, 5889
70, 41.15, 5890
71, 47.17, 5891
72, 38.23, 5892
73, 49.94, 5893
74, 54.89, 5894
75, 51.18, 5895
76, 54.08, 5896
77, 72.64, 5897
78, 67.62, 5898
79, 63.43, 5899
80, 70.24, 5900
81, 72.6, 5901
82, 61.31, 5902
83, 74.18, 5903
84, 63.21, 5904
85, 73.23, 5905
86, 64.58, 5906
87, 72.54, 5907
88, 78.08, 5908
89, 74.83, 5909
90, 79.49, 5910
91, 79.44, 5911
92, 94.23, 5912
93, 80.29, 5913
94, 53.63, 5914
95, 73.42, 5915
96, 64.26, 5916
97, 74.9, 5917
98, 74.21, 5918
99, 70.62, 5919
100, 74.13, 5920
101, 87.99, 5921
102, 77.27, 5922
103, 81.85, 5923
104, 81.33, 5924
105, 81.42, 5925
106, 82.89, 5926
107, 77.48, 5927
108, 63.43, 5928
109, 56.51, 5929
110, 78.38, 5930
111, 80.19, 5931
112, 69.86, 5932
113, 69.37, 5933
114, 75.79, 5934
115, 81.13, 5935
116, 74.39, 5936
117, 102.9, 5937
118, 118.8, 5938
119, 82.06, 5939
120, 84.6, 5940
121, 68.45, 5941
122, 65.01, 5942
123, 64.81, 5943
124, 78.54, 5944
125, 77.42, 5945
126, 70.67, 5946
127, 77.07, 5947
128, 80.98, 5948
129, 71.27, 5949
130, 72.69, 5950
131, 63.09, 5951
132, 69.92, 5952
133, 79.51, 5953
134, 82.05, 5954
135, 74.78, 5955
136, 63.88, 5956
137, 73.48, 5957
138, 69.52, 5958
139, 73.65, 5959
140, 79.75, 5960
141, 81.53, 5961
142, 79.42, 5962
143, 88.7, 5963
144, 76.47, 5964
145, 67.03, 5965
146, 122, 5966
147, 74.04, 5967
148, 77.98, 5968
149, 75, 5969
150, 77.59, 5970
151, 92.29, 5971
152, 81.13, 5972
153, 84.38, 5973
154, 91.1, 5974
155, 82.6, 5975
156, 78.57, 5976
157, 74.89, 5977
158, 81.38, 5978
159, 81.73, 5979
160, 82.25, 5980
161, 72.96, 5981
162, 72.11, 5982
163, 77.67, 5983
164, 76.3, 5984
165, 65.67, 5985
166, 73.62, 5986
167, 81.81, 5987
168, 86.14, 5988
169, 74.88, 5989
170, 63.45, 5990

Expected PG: 79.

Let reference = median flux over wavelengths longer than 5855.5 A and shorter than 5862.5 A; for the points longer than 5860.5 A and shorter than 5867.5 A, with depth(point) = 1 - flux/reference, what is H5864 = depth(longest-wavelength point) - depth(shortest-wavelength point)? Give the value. 0.25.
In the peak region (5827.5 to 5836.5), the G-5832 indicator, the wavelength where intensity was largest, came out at 5836 A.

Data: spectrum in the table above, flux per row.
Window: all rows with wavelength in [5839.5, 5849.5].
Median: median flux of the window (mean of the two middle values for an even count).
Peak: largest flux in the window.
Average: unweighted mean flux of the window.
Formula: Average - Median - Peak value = -99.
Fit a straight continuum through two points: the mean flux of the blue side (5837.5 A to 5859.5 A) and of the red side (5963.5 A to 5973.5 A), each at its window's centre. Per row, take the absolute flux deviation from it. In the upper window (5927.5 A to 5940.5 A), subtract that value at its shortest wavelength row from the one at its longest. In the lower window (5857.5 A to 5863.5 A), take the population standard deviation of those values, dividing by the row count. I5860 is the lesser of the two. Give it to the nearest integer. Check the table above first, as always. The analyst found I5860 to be -17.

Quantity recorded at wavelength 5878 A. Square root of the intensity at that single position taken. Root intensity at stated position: 8.3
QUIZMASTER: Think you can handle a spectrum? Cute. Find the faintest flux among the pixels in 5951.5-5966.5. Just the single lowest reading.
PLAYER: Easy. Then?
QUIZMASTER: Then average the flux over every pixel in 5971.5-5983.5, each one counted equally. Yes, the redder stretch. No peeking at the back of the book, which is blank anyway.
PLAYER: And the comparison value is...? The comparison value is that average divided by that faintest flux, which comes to 1.25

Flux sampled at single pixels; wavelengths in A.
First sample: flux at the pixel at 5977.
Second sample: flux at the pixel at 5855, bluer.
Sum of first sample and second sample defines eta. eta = 147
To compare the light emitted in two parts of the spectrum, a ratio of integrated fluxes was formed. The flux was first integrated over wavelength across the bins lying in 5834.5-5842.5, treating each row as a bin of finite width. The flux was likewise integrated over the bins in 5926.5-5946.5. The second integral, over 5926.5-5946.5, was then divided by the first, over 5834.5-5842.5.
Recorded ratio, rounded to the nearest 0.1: 2.3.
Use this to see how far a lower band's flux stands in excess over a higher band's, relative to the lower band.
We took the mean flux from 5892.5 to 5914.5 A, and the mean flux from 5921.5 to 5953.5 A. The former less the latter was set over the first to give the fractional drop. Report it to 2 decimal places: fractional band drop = -0.12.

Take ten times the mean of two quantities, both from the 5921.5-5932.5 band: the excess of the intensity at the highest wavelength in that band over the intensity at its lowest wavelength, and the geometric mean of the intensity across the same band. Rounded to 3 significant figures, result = 338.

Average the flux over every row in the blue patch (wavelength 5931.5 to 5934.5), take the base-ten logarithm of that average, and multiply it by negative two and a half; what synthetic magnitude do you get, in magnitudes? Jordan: -4.64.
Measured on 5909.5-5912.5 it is -4.82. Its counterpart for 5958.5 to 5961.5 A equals -4.73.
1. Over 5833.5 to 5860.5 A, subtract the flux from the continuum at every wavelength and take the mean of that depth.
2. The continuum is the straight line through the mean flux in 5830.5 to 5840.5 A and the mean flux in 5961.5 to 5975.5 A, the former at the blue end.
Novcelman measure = 0.5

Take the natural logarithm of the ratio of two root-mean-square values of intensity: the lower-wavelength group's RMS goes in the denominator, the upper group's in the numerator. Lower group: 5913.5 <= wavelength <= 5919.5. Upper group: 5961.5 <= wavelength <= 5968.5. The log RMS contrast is 0.21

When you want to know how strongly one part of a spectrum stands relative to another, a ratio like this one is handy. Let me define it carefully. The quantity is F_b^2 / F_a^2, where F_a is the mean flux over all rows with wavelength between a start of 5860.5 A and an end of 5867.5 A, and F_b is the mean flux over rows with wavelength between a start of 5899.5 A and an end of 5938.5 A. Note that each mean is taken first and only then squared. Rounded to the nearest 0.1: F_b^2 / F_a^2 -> 1.0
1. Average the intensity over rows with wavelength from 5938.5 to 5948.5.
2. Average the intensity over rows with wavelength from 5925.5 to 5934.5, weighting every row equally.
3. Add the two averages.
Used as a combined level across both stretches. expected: 148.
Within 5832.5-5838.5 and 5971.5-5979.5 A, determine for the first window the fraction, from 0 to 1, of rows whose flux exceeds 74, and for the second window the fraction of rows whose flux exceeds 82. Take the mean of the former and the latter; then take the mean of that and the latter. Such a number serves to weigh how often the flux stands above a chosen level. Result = 0.49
